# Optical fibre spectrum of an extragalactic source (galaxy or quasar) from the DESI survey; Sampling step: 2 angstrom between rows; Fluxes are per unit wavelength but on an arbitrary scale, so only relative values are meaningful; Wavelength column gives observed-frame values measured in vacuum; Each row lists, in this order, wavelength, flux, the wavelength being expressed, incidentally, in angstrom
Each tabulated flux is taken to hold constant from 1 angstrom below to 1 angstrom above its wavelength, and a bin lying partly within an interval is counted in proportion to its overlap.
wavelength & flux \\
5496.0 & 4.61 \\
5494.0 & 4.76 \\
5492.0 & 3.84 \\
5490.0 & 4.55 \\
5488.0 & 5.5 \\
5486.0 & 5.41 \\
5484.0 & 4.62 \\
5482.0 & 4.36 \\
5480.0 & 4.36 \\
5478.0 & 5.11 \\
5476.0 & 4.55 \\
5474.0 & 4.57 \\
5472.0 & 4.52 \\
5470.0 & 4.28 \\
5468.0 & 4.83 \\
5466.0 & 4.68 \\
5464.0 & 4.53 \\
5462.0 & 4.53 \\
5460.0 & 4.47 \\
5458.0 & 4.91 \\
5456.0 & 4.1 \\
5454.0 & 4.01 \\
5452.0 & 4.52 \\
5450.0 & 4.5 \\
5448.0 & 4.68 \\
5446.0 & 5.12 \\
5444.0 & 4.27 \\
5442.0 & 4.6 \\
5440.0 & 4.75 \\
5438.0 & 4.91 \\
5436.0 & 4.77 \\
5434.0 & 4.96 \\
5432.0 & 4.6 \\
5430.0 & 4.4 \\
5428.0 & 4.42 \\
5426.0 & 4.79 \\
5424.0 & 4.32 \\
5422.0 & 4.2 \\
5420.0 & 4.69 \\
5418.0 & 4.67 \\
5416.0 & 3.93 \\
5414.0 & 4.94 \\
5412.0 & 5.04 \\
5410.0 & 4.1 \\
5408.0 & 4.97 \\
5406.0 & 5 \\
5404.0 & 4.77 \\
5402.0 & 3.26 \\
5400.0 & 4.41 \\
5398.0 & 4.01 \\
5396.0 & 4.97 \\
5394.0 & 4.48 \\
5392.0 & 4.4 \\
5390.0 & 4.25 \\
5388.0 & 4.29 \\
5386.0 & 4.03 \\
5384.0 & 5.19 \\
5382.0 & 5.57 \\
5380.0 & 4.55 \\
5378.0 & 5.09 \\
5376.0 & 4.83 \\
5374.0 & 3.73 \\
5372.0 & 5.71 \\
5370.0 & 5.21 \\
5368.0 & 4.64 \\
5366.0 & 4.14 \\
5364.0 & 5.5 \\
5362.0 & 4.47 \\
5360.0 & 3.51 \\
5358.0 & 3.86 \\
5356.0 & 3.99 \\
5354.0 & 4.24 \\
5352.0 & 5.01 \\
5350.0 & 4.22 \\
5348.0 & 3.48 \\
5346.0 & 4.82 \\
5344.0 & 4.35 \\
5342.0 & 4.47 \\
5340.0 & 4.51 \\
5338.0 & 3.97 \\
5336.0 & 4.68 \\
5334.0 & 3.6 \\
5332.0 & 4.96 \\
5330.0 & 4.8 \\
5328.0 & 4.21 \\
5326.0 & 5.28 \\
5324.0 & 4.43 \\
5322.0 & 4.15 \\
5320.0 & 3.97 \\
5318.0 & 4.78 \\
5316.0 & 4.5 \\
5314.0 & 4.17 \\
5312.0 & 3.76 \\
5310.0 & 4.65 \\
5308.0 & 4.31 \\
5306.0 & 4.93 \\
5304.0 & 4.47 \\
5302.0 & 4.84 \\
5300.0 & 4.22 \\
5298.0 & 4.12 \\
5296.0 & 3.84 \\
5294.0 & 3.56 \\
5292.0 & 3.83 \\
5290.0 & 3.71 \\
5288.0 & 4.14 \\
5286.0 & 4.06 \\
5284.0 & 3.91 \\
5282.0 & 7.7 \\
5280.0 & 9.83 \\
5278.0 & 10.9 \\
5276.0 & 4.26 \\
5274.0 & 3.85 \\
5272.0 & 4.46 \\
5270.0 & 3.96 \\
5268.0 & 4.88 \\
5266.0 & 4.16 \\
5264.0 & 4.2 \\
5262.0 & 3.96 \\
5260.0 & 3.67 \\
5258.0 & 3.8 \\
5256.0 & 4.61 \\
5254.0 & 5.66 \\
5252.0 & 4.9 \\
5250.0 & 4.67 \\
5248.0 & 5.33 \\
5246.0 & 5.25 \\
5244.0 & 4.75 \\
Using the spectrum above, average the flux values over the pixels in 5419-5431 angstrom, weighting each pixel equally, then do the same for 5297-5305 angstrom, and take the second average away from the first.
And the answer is 0.1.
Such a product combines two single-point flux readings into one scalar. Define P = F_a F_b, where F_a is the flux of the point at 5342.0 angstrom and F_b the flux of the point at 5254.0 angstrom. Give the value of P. 25.3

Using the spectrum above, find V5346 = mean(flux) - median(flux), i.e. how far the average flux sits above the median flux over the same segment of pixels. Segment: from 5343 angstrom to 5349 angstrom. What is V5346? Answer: -0.1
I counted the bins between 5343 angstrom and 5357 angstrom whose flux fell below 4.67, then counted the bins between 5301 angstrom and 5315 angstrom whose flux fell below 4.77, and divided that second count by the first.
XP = 1.00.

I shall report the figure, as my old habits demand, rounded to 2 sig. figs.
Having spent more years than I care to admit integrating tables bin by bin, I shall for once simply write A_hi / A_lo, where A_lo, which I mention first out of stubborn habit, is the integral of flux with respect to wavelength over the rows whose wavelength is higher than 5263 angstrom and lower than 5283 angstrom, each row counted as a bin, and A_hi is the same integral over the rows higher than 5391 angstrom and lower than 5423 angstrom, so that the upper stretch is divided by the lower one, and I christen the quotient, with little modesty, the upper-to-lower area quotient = 1.2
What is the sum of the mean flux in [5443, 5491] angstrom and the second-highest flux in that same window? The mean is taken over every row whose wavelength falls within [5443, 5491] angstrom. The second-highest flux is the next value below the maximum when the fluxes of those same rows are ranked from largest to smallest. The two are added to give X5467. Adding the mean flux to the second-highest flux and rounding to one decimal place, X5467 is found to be 10.0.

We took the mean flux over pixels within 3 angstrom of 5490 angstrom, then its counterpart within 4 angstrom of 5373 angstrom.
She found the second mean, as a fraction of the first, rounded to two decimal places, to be 1.05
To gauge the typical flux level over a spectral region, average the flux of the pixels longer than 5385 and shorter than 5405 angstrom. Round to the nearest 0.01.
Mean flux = 4.29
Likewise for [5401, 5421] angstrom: 4.54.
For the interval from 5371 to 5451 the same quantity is 4.60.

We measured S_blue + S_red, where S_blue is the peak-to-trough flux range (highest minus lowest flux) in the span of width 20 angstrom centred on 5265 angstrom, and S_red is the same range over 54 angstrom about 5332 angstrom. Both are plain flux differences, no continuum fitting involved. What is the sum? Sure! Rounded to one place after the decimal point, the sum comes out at 3.0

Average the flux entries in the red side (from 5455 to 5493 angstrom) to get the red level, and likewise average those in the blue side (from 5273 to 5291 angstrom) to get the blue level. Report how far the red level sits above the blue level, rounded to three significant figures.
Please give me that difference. -1.20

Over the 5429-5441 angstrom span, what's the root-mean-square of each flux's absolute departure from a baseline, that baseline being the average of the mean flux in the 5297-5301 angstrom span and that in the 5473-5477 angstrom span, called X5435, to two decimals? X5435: 0.41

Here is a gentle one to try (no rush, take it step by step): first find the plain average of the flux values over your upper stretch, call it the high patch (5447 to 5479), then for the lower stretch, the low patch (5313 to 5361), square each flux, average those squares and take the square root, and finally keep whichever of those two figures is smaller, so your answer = 4.36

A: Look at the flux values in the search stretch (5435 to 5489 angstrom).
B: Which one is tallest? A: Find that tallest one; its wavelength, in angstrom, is 5488.0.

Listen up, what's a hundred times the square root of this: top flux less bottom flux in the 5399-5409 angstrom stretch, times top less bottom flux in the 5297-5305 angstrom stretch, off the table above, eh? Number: 112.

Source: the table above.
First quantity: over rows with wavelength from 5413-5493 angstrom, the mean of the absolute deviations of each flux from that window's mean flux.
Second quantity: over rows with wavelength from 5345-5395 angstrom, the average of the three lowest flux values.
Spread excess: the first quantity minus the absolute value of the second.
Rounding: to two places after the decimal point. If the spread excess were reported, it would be -3.31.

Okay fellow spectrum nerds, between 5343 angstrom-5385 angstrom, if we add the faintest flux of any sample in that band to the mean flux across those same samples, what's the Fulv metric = 8.1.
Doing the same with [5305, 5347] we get 8.0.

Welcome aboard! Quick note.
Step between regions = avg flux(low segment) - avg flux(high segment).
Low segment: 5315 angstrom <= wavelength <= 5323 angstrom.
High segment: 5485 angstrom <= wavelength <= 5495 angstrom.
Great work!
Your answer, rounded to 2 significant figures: -0.46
